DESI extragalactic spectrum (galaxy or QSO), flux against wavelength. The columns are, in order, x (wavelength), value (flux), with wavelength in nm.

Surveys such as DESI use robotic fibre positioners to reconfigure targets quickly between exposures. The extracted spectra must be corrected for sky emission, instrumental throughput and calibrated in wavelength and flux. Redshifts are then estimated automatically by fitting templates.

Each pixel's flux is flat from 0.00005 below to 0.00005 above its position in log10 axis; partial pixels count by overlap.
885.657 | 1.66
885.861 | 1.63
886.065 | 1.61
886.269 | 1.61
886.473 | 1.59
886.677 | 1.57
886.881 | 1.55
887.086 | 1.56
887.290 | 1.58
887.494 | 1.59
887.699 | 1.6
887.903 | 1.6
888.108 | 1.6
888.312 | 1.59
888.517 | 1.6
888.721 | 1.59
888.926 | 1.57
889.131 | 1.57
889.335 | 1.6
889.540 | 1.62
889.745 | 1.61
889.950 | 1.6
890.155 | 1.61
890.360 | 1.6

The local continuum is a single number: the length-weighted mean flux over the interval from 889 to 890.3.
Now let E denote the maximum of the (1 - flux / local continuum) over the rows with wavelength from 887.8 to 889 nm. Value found 0.019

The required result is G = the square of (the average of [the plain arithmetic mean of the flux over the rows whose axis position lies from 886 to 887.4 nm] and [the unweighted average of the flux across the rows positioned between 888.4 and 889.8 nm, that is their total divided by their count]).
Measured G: 2.52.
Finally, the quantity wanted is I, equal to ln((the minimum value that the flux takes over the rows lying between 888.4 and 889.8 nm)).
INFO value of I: 0.451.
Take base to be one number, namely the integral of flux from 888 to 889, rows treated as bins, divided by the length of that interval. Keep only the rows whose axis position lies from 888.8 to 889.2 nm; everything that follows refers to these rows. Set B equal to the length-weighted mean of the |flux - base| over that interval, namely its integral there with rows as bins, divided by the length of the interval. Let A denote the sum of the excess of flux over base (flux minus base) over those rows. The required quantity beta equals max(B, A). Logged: 0.019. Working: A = -0.041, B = 0.019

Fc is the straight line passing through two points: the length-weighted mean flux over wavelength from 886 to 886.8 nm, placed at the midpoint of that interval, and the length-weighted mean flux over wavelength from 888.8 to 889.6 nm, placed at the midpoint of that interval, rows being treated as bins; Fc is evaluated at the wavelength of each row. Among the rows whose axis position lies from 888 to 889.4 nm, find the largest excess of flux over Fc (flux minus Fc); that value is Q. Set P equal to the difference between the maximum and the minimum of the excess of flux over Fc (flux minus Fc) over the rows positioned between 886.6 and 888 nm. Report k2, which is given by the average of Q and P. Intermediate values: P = 0.052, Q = 0.0120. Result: 0.032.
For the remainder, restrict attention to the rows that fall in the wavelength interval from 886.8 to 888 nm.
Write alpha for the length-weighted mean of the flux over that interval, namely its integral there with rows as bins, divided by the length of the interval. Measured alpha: 1.58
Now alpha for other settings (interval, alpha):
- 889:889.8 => 1.60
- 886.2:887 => 1.58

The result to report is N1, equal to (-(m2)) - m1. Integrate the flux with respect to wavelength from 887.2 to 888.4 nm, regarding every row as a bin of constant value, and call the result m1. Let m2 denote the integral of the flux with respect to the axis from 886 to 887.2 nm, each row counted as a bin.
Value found -3.81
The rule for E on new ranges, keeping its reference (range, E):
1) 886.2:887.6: 0.032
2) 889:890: 0.019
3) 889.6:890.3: 0.001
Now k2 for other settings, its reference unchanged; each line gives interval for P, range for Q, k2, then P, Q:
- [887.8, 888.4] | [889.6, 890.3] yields 0.017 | 0.010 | 0.0237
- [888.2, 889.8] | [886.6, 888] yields 0.030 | 0.051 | 0.0091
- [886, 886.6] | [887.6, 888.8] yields 0.015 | 0.020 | 0.0103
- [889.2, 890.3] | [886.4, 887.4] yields 0.008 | 0.020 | -0.0039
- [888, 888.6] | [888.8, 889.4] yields 0.011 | 0.010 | 0.0120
